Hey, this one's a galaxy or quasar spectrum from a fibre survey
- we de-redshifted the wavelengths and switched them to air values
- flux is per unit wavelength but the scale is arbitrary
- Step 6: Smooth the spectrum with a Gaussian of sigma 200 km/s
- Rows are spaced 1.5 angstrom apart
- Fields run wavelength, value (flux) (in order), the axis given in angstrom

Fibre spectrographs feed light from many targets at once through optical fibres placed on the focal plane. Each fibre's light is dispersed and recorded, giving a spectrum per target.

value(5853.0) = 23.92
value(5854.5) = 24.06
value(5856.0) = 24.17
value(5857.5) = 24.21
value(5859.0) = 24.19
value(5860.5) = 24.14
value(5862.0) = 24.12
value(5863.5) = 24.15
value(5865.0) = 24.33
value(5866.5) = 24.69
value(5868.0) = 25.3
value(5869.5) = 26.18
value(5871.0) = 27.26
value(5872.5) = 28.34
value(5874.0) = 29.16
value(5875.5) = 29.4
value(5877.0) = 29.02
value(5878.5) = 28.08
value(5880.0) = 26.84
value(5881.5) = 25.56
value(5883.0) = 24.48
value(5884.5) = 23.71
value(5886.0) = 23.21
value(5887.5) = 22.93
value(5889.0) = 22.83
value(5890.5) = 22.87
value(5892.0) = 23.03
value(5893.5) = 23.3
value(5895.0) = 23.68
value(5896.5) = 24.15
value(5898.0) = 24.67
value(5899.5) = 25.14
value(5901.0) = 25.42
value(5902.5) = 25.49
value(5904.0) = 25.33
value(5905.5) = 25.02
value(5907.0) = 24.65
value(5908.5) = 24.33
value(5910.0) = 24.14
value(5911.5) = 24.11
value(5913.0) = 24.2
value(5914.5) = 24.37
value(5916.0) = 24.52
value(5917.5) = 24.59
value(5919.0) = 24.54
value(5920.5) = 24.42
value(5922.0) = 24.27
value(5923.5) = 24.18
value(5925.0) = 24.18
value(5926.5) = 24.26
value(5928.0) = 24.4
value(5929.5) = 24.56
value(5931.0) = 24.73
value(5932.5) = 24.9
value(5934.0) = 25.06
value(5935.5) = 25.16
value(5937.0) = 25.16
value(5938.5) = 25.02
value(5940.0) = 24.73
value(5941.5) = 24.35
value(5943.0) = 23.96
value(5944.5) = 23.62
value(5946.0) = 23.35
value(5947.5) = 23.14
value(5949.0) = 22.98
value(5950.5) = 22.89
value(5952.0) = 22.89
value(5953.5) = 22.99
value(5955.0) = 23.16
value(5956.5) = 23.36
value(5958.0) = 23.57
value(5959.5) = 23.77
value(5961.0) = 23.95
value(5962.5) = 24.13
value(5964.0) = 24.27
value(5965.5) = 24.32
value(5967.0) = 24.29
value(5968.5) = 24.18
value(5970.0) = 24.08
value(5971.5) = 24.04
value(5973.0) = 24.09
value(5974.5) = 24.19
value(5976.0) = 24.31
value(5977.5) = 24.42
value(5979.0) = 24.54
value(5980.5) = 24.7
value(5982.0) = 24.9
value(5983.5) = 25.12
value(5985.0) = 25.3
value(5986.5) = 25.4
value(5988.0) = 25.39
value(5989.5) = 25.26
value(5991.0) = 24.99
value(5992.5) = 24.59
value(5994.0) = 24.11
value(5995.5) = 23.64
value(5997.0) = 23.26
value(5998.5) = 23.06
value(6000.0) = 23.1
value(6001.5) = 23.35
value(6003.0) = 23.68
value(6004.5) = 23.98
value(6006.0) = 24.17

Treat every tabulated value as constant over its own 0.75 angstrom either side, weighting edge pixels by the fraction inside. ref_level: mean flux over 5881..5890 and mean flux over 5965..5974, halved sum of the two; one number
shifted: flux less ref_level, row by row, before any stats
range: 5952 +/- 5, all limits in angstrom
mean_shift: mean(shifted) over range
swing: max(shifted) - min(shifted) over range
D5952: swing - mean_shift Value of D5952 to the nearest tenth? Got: 1.4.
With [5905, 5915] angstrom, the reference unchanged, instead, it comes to 0.5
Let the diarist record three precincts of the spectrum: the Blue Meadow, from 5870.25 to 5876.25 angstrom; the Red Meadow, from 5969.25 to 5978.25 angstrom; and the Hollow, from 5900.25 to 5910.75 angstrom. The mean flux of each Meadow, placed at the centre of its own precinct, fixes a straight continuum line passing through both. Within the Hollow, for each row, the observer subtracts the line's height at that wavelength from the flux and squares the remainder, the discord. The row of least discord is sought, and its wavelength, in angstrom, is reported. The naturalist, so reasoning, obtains 5902.5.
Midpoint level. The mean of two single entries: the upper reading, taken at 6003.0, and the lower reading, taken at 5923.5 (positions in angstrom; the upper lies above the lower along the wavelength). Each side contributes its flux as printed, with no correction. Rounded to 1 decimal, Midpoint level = 23.9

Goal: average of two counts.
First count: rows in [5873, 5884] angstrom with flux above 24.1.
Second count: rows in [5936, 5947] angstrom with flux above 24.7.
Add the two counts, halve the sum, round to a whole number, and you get 5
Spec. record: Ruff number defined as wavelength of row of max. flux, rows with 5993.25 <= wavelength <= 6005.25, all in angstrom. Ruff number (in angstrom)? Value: 5994.0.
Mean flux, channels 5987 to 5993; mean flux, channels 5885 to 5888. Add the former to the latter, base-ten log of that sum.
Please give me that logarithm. 1.68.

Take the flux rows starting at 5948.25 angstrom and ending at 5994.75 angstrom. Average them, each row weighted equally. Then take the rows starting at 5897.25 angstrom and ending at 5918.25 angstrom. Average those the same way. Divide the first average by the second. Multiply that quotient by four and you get 3.92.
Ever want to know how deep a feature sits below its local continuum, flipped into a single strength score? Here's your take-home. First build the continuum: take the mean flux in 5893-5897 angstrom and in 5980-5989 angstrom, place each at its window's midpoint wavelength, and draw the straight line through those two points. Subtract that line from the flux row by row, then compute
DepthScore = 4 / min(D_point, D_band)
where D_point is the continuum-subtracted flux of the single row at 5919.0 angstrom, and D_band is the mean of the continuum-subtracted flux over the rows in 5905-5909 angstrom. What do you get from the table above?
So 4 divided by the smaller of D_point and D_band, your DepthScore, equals 9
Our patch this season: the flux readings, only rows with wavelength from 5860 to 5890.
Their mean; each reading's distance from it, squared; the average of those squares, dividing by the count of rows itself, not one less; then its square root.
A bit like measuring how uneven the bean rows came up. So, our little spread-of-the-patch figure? 2.1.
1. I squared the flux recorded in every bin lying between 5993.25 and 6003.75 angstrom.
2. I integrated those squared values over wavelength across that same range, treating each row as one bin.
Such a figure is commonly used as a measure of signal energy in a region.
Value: 5779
